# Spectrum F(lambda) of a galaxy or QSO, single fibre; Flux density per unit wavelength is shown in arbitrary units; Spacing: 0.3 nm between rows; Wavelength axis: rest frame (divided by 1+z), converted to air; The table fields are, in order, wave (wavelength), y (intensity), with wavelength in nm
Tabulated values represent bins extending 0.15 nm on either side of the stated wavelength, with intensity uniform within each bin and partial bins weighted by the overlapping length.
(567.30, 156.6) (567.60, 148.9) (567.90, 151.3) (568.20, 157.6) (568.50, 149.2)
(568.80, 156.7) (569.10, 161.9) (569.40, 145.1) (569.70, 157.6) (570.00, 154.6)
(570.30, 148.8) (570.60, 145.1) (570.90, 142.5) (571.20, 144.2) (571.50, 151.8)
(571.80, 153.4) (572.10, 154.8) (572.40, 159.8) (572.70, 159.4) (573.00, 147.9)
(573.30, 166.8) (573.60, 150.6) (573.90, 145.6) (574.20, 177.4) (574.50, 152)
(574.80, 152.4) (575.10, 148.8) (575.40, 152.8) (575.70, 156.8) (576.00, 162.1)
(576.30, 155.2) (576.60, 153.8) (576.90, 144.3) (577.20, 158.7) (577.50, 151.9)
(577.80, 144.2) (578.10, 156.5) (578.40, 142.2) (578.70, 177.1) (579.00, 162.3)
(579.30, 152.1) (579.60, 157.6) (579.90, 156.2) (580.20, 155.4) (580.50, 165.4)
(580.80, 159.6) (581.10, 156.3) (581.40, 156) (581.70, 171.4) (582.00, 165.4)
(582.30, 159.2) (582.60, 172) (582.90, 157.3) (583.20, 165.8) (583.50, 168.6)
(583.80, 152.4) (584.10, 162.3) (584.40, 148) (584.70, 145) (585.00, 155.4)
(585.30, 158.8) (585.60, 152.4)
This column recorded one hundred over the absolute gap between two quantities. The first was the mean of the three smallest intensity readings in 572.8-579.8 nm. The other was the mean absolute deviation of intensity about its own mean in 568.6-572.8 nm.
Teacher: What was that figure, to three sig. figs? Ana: 0.724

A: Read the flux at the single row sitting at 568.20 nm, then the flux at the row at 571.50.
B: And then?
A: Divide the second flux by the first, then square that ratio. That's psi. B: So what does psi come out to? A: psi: 0.93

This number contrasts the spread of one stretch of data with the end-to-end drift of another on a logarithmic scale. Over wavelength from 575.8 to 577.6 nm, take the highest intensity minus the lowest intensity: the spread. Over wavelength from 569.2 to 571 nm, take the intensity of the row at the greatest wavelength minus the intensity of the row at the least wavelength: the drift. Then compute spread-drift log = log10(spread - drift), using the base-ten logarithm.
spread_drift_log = 1.31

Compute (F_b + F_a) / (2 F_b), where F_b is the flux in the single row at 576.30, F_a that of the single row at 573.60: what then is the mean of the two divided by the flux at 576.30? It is 0.99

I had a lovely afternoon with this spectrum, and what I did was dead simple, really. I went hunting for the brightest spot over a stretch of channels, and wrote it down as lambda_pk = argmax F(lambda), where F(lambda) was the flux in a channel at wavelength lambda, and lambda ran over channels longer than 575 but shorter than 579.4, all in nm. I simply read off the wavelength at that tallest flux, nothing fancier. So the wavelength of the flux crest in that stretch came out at 578.70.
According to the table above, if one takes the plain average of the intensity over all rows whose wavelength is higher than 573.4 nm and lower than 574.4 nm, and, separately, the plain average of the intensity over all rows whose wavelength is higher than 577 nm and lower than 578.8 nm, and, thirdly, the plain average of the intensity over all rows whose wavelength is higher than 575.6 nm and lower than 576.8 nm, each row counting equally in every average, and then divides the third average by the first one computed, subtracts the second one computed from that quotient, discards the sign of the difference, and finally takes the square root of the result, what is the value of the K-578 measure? 12.4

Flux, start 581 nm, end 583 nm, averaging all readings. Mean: 163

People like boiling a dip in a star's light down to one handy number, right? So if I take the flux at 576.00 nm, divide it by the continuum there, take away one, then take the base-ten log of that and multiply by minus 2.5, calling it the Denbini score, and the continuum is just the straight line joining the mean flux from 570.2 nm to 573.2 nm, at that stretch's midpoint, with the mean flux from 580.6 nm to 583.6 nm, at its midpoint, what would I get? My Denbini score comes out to 3.5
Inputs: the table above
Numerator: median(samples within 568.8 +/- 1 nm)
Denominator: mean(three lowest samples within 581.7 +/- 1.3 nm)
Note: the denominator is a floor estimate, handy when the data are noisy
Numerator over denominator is 1.00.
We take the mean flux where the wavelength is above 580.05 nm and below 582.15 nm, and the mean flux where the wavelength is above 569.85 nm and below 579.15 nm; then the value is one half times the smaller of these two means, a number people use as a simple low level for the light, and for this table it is 77.0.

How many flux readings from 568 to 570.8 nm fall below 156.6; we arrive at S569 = 5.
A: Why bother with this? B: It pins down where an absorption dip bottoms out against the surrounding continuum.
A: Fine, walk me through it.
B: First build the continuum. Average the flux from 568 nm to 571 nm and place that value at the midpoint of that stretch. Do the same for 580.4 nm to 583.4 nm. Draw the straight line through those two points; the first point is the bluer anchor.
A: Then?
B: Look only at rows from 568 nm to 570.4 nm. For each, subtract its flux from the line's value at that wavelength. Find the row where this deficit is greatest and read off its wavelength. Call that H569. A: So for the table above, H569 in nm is 569.40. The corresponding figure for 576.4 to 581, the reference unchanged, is 578.40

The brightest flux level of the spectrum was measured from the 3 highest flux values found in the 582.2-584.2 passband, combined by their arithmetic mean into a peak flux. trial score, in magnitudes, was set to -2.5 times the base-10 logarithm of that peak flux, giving -5.57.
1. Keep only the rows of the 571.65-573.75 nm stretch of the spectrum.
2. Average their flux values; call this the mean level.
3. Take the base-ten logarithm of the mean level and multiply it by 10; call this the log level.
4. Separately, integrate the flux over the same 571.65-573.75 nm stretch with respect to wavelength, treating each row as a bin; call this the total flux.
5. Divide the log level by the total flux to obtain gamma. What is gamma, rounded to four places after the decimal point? 0.0669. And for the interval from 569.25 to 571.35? 0.0697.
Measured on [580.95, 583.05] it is 0.0648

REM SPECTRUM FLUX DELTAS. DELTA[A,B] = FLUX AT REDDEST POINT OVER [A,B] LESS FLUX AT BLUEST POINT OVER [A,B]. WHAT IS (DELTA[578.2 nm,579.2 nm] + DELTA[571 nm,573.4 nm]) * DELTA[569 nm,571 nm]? -828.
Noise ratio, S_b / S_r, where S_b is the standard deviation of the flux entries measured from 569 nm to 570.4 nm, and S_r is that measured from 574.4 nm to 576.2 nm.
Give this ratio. 1.4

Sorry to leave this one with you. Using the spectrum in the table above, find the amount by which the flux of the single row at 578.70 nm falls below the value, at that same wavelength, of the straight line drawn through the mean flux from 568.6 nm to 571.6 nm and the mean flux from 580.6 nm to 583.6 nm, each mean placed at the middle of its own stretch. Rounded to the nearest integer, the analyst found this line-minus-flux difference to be -17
